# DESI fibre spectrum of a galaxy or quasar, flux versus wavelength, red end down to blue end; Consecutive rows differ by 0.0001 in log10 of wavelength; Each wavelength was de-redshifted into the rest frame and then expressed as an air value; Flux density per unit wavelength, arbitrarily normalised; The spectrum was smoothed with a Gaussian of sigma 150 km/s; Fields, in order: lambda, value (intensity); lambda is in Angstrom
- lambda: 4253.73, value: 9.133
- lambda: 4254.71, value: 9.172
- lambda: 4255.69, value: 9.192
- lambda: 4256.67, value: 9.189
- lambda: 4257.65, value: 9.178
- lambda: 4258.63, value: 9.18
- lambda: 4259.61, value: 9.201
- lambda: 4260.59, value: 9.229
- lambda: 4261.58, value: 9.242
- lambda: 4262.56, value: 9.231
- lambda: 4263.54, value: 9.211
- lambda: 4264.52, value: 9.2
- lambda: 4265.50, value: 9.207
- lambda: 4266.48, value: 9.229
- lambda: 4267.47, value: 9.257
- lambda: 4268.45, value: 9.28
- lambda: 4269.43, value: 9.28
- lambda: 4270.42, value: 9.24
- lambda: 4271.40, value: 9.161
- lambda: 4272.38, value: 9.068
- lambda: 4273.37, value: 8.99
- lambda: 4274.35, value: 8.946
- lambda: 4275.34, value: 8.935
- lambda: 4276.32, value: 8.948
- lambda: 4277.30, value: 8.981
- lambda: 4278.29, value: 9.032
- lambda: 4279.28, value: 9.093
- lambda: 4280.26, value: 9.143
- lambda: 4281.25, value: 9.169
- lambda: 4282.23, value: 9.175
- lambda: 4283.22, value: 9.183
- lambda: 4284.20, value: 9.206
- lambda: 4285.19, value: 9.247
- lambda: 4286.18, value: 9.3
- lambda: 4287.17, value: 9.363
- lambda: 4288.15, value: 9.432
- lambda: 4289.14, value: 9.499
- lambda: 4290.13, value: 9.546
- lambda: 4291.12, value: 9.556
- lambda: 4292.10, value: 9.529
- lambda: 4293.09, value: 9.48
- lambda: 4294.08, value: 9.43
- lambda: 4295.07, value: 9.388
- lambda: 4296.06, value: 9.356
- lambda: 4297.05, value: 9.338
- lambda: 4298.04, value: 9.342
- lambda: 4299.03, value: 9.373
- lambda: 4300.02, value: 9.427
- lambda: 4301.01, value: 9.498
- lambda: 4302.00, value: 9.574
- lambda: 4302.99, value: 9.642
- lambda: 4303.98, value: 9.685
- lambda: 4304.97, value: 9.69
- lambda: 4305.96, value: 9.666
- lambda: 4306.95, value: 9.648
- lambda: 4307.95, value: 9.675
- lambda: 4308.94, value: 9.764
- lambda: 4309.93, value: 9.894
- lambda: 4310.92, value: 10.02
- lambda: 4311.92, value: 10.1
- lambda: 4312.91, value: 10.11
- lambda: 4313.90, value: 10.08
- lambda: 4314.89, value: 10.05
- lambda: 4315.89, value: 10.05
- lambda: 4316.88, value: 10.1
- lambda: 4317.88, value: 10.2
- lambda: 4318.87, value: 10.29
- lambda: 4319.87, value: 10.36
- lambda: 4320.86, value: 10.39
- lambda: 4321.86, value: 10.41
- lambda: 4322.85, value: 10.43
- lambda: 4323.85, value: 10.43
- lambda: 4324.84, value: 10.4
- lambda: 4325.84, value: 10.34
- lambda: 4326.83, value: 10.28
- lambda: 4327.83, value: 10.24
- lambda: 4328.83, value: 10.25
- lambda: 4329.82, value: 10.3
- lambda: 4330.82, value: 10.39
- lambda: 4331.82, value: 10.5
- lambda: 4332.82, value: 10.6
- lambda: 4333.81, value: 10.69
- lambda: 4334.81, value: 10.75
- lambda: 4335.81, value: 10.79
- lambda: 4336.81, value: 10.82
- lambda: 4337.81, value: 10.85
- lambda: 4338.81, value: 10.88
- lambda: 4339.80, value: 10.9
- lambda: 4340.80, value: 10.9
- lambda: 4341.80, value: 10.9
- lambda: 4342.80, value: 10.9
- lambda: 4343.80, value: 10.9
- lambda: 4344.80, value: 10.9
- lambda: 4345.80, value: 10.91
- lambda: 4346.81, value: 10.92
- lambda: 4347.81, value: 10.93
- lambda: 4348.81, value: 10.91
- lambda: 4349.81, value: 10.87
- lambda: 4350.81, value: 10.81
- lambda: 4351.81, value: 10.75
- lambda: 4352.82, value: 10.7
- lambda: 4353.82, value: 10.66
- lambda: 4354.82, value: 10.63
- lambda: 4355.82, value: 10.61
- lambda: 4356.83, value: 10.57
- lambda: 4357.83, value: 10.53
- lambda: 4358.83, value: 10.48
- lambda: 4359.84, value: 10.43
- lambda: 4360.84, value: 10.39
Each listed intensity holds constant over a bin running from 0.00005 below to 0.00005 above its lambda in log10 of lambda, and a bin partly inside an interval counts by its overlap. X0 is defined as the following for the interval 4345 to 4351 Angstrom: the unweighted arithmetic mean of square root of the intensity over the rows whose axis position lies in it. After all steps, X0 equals 3.30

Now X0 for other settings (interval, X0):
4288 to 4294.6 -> 3.08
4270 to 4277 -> 3.01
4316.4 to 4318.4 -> 3.19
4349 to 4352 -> 3.29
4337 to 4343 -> 3.30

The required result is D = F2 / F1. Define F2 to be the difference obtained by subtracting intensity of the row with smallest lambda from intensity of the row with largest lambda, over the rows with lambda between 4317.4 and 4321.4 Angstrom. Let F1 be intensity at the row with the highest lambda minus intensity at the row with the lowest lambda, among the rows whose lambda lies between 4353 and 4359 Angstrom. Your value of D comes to -1.1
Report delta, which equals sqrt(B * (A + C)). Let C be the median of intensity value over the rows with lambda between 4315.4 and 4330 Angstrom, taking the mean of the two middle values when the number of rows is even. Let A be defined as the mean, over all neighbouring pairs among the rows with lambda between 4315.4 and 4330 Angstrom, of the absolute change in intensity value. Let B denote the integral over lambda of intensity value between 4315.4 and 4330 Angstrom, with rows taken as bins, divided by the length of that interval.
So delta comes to 10.3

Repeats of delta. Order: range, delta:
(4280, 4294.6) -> 9.4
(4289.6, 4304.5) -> 9.5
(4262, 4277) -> 9.2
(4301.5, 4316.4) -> 9.8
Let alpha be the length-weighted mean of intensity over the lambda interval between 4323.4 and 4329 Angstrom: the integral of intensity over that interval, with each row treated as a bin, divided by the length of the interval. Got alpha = 10.3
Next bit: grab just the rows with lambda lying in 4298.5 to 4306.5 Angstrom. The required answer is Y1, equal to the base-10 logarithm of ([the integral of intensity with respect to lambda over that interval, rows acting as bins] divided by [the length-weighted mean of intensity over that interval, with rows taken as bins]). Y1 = 0.9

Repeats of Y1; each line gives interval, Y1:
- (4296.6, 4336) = 1.6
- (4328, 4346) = 1.3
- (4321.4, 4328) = 0.8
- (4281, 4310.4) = 1.5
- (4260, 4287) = 1.4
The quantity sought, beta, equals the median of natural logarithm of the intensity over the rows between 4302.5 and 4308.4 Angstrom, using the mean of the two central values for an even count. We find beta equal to 2.27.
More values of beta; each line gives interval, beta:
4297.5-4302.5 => 2.24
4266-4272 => 2.22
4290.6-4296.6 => 2.25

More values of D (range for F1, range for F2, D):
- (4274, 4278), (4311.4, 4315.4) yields -1.4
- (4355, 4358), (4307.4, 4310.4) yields -2.7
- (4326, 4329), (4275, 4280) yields -5.3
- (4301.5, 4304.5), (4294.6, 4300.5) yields 0.4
